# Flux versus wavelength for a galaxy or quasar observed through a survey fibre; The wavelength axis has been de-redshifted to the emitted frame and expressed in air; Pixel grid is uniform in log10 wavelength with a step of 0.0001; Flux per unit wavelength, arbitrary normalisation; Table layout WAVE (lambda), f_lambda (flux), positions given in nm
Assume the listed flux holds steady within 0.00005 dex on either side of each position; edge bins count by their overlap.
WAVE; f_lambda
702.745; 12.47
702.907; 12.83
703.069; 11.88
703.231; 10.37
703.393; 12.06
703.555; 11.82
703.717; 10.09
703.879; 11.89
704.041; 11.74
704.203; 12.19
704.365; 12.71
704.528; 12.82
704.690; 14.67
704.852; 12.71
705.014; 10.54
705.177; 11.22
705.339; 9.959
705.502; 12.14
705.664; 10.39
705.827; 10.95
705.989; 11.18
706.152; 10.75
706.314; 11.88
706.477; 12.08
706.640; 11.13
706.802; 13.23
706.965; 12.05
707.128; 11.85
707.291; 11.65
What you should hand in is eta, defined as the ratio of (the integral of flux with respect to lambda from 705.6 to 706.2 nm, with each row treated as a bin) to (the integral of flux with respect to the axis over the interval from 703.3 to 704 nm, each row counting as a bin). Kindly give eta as 0.81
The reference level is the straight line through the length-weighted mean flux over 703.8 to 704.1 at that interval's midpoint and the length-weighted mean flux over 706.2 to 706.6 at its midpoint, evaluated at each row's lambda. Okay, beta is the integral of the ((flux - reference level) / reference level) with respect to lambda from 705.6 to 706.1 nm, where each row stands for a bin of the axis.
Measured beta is -0.040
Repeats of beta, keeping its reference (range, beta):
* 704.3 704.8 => 0.066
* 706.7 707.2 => 0.023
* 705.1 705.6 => -0.031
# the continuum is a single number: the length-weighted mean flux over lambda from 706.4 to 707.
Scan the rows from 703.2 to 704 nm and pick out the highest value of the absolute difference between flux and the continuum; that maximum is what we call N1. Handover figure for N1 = 2.0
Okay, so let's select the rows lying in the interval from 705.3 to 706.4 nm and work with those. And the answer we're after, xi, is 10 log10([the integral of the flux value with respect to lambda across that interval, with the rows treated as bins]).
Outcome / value 10.9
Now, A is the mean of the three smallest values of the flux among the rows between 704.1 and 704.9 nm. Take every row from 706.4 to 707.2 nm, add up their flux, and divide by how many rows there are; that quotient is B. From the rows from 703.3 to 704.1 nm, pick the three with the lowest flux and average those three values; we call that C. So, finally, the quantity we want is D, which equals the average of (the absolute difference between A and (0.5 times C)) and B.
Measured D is 9.5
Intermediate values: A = 12.5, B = 12.1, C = 11.2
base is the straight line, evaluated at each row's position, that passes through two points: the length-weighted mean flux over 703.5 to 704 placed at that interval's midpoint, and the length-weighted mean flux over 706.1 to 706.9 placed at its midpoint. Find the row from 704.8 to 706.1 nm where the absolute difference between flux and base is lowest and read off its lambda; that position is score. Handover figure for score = 705.177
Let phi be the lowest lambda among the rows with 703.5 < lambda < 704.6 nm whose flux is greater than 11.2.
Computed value 703.555 nm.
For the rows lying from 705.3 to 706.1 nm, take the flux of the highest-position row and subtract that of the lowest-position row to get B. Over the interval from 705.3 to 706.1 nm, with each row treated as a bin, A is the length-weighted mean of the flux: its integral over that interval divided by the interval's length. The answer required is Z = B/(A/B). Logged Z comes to 0.14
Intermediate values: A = 11.0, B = 1.2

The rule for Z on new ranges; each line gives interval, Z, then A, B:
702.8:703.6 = 0.09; 11.8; -1.0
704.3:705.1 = 0.37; 12.7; -2.2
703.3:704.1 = 0.01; 11.5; -0.3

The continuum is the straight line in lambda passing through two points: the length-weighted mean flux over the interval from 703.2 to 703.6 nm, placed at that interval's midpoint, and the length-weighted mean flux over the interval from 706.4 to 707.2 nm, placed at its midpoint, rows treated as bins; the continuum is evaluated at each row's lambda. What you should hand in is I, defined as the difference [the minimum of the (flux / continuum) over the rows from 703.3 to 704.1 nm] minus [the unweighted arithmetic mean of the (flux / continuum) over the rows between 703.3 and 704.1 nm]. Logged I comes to -0.12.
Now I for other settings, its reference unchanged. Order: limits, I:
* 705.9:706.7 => -0.05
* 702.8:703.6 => -0.12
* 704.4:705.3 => -0.16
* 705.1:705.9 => -0.08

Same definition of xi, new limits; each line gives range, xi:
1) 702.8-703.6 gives 9.8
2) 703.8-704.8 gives 11.0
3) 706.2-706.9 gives 9.3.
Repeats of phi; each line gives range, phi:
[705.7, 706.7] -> 706.314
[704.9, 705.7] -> 705.177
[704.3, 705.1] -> 704.365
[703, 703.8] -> 703.069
